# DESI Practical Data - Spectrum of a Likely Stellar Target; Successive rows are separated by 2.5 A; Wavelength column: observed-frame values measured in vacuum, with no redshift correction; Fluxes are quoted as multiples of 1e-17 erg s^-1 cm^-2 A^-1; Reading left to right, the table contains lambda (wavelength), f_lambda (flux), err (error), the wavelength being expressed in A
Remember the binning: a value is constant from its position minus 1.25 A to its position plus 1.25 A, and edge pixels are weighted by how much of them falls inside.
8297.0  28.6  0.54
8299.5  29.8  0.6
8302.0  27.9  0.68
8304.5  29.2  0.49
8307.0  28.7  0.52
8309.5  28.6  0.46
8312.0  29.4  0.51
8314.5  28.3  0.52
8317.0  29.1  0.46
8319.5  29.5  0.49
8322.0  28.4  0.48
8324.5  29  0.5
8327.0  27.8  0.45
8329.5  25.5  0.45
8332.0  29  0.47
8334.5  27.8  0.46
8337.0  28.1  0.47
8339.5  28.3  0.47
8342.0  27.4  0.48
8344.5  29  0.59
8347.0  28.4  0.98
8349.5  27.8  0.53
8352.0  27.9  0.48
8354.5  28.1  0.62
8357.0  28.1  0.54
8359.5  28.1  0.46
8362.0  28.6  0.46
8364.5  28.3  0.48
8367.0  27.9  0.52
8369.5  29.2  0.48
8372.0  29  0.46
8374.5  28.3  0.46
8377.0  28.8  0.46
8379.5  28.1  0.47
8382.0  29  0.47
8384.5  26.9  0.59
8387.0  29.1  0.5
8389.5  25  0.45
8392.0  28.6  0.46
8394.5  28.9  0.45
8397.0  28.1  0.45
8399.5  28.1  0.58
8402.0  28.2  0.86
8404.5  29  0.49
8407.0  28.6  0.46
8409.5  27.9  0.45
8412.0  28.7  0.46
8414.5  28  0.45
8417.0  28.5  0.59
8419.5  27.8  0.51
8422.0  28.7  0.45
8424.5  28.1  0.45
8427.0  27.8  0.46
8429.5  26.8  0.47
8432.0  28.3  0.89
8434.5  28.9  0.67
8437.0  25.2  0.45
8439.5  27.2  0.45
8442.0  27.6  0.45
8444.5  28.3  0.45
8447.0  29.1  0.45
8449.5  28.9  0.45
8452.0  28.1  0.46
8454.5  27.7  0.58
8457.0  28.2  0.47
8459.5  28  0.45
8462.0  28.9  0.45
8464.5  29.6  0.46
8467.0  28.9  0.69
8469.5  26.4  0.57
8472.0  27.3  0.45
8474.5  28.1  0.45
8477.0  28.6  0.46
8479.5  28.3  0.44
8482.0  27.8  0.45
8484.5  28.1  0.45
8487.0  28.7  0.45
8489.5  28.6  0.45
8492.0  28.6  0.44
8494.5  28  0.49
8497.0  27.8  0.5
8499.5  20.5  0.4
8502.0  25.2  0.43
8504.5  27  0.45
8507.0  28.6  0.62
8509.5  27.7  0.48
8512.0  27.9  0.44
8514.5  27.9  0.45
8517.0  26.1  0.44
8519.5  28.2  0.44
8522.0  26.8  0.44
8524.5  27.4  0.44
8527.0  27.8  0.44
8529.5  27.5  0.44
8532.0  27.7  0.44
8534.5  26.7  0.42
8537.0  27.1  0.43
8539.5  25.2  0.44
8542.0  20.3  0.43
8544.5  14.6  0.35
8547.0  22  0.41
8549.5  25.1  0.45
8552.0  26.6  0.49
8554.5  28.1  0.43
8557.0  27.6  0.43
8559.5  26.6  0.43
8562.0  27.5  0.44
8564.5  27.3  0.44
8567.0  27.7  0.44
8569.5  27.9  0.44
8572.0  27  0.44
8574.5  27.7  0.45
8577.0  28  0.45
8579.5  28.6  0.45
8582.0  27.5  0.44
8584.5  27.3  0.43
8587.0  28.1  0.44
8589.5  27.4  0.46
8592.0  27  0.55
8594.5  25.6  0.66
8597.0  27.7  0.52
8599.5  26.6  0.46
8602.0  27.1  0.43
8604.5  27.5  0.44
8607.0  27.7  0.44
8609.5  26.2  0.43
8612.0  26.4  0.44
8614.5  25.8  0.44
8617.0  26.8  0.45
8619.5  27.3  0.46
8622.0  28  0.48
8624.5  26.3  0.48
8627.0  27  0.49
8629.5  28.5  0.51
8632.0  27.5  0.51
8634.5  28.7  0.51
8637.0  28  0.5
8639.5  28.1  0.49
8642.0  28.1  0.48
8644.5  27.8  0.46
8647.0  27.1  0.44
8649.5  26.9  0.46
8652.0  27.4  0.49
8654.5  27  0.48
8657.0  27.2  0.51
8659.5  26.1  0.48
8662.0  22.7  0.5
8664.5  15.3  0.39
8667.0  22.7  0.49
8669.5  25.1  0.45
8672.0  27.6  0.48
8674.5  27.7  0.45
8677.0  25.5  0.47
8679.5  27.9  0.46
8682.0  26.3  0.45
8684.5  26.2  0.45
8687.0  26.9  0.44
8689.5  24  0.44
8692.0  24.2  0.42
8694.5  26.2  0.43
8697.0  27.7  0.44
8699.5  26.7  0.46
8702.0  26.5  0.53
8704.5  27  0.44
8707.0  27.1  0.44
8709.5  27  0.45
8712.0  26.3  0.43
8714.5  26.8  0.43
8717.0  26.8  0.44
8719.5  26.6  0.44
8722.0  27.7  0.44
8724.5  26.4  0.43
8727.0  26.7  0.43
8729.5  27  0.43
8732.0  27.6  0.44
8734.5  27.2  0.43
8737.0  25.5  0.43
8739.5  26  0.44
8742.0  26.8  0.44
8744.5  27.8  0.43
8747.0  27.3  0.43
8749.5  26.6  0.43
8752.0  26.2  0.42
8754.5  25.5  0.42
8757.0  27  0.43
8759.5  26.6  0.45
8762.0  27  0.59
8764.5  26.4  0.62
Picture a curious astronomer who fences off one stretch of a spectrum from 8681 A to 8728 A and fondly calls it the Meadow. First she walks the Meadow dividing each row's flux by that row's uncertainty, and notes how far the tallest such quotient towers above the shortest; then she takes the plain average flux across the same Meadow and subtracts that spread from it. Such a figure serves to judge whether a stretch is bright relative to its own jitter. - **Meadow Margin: 14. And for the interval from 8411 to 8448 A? -5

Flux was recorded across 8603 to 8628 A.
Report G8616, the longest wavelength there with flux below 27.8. 8627.0 A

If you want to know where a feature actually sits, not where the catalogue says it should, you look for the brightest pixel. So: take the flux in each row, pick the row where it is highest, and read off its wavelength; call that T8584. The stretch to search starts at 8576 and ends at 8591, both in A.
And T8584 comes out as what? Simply 8579.5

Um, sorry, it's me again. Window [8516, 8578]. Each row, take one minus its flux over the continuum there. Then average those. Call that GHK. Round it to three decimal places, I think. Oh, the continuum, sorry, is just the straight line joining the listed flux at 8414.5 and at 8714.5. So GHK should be 0.047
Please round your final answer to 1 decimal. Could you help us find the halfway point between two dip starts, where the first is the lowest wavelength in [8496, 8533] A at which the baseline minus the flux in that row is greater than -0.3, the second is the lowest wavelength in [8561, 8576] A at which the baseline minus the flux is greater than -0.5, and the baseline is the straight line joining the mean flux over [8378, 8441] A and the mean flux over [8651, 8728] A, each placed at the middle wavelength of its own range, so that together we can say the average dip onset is 8532.0 A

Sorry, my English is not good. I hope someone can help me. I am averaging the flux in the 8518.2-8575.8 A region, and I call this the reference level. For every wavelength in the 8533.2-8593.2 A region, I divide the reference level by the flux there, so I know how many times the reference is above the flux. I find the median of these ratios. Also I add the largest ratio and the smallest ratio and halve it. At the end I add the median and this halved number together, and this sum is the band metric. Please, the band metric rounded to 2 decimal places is 2.31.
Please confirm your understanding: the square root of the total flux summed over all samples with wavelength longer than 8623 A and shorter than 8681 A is 24.6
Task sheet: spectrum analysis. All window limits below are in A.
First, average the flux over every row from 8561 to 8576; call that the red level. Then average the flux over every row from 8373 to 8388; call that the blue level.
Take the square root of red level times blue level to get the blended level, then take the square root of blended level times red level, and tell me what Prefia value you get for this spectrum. 27.7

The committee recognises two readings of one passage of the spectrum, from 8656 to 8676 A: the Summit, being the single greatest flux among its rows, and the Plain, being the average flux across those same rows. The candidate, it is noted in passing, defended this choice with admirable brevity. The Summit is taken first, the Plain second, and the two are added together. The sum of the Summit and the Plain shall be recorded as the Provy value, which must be 52.0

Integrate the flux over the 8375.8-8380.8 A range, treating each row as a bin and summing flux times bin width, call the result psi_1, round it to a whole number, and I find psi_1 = 142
